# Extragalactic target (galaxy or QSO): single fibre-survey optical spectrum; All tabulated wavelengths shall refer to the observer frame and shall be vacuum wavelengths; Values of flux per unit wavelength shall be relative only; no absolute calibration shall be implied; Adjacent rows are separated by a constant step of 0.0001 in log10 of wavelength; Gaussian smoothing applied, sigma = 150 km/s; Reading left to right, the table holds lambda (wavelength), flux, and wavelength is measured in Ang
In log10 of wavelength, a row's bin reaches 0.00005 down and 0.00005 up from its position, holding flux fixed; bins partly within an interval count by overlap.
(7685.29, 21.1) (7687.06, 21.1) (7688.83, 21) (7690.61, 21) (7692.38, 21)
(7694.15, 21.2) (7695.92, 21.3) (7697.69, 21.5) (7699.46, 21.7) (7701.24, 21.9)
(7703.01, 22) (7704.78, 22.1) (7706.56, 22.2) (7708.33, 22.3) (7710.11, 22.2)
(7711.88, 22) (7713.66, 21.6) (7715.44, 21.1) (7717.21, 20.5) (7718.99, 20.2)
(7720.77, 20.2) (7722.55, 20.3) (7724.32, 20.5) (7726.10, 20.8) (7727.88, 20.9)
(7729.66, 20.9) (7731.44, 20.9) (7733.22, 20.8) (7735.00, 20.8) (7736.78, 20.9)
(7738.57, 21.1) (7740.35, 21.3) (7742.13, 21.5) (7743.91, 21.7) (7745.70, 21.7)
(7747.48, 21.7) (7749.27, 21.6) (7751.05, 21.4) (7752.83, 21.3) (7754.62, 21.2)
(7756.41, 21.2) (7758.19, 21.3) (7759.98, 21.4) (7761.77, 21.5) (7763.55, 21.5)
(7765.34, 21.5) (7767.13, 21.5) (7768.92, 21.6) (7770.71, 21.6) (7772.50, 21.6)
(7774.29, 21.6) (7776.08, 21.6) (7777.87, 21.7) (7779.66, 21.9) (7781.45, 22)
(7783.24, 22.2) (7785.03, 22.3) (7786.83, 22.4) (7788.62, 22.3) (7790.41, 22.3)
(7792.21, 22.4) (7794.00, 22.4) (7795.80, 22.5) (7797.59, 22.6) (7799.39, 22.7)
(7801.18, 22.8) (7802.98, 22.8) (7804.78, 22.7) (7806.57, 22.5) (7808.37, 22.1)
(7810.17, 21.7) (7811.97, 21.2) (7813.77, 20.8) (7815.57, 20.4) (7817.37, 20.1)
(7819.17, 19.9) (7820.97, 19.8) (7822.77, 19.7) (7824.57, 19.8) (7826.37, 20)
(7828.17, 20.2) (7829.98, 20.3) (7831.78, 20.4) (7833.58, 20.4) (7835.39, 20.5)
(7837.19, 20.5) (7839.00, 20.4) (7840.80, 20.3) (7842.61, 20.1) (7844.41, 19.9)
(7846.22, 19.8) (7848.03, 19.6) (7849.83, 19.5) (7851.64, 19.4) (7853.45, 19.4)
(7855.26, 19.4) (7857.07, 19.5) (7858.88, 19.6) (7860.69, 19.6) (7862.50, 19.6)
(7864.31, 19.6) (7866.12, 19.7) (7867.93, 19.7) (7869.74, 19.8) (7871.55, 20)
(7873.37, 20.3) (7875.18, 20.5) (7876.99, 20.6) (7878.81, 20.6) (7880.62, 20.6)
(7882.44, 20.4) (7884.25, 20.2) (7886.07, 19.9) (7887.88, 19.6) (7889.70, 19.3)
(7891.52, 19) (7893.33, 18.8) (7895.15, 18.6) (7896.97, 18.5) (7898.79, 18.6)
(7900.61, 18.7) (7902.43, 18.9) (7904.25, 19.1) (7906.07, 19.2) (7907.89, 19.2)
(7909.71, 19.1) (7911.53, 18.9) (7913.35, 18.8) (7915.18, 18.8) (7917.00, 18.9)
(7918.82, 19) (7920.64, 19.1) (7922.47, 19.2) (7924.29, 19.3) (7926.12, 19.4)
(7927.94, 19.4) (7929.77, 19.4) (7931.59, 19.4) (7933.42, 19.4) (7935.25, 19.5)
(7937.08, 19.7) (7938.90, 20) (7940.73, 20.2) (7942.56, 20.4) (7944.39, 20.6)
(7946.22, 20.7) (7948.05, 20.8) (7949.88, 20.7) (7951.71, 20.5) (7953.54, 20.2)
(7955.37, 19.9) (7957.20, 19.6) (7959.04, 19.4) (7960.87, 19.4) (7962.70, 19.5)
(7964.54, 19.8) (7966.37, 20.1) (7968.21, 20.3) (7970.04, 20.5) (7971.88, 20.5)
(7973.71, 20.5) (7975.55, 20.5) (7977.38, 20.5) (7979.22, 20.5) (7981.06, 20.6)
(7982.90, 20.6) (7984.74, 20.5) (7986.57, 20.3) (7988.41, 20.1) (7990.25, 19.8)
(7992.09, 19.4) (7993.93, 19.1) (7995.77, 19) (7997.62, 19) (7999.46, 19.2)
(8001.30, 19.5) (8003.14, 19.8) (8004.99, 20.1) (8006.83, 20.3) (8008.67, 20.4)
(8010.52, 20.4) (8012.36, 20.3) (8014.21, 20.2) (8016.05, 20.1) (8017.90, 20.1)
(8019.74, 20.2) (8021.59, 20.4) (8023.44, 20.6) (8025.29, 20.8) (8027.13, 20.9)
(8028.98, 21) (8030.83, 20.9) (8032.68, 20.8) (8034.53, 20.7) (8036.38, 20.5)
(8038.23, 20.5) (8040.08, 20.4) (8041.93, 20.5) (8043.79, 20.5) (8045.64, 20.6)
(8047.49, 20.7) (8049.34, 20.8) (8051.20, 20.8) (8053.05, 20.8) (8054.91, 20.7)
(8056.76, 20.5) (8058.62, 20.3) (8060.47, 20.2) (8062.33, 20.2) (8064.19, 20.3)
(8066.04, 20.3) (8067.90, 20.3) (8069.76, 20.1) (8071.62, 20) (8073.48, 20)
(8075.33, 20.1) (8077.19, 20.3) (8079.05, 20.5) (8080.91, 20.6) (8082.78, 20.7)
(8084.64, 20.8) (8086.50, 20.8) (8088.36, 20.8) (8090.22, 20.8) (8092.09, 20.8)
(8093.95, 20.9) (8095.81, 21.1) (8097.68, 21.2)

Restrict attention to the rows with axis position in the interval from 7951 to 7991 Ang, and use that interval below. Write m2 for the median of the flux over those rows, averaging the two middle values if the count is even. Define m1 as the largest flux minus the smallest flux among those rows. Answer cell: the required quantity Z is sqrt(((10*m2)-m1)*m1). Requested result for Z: 16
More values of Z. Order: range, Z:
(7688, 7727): 21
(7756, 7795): 16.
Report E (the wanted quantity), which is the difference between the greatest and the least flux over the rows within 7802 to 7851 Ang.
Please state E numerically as 3.30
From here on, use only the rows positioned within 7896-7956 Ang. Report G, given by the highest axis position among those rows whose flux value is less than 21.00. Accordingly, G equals 7955.37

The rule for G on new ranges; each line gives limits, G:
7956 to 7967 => 7966.37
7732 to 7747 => 7736.78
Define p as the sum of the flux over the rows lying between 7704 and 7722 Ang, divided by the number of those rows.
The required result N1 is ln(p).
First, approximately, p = 21.4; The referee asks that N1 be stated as 3.07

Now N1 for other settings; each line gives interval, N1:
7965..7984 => 3.02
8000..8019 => 3.00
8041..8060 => 3.03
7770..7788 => 3.09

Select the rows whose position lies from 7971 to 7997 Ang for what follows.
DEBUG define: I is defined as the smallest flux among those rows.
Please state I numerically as 19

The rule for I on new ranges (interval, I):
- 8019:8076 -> 20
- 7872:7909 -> 18.5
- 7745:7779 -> 21.2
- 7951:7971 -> 19.4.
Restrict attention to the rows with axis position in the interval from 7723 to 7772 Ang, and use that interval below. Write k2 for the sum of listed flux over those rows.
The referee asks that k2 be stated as 574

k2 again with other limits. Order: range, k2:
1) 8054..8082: 304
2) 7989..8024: 378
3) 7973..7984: 123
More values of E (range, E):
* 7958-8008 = 1.60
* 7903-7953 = 2.00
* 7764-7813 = 1.60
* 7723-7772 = 1.20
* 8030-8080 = 0.90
